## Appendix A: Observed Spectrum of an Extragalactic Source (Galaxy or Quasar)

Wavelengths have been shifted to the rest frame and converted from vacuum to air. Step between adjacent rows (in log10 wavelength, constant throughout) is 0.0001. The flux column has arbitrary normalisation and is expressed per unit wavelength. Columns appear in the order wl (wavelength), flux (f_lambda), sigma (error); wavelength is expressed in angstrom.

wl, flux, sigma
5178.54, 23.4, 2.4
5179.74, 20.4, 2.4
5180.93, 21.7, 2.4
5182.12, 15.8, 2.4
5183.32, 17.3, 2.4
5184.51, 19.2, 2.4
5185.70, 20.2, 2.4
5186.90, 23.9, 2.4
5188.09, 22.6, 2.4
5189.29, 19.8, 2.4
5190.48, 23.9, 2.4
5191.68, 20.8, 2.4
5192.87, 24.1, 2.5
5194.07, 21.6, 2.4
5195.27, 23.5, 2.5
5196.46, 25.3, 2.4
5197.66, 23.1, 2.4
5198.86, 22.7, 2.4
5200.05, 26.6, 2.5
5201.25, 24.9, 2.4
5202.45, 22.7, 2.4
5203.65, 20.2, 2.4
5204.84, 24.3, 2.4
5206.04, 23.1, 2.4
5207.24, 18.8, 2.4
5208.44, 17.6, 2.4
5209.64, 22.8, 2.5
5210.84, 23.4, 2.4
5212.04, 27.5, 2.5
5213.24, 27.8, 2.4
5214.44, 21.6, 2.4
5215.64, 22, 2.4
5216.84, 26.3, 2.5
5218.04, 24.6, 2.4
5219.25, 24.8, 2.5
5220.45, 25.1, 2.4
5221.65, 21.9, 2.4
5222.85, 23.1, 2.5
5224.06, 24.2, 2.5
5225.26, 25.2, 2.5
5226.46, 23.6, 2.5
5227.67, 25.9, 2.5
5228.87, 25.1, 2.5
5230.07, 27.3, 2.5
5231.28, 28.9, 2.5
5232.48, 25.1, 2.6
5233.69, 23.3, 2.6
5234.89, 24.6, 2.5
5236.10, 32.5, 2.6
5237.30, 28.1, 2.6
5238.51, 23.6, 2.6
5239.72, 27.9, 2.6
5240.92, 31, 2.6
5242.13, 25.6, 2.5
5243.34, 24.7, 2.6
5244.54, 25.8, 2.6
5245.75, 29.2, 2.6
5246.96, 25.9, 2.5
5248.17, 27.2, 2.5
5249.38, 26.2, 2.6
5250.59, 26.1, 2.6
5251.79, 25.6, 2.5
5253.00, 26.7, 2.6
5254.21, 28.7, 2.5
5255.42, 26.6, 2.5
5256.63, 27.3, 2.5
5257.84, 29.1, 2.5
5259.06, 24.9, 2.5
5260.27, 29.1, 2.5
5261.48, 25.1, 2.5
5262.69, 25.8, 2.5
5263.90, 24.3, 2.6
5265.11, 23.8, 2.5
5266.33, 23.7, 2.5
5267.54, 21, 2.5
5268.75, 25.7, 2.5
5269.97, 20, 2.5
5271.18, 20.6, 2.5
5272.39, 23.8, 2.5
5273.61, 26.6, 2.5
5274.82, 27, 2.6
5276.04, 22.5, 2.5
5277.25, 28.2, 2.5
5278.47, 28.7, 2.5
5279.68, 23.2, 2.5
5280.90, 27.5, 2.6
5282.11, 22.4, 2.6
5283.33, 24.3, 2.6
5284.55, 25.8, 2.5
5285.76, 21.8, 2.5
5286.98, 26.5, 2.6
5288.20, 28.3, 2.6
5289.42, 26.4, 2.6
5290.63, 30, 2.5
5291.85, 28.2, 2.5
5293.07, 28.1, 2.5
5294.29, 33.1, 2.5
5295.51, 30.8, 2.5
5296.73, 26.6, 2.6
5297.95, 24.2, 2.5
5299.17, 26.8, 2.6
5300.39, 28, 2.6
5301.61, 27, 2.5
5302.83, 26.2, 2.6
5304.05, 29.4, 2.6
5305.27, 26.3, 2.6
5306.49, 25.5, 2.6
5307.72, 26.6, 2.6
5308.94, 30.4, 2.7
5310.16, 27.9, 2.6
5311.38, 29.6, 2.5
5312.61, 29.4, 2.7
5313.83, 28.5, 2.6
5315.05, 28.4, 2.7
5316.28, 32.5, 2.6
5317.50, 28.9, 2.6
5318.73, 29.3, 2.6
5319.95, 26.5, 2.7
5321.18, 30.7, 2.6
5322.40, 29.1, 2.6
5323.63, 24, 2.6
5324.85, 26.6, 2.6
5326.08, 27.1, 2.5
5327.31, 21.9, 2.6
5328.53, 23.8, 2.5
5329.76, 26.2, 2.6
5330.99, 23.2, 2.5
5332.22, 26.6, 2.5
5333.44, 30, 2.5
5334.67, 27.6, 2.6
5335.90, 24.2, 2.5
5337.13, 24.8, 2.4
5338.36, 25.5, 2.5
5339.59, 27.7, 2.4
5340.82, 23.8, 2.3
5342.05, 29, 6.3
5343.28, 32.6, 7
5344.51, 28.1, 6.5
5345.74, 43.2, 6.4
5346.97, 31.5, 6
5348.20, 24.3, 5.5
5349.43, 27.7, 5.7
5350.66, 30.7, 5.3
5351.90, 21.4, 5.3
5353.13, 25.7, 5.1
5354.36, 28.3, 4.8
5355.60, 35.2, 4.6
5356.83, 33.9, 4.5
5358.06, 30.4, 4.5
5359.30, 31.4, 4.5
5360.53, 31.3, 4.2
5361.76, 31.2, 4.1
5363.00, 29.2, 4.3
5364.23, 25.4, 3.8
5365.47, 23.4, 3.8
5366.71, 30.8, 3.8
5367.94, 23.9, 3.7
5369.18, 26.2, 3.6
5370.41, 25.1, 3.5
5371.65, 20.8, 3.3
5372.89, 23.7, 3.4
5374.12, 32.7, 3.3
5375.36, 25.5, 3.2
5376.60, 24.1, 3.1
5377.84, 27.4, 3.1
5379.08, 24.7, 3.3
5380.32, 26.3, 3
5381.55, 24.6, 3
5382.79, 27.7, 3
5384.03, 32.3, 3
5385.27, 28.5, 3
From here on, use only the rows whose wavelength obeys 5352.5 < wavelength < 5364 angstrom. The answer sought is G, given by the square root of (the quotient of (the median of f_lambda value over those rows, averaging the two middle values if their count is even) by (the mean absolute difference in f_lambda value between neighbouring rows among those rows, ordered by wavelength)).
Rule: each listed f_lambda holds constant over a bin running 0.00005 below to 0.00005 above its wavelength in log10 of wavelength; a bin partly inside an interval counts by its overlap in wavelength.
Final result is 3.8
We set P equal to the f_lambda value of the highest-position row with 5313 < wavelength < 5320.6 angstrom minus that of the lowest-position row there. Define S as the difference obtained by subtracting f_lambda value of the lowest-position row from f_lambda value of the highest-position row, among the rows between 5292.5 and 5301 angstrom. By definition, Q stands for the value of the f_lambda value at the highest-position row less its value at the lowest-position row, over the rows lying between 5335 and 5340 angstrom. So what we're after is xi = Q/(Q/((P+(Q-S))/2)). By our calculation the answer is 1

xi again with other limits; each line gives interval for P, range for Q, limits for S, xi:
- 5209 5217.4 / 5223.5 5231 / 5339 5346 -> -4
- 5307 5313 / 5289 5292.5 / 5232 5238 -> 1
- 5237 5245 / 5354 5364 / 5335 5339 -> -1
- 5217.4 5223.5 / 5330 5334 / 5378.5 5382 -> 3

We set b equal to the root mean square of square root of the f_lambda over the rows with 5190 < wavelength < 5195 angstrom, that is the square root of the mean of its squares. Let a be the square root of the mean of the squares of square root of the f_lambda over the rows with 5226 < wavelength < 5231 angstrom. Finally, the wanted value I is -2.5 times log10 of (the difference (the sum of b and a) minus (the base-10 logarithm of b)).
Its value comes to -2.40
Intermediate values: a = 5.05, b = 4.8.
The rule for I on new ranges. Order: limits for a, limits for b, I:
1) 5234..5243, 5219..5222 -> -2.44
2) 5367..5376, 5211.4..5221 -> -2.43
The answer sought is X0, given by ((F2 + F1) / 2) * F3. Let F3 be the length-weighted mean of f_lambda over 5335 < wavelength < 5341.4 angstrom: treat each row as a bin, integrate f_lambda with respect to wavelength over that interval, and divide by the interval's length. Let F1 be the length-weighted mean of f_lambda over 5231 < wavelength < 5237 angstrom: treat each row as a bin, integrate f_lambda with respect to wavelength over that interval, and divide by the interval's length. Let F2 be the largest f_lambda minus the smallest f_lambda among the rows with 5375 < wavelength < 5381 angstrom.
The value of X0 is 381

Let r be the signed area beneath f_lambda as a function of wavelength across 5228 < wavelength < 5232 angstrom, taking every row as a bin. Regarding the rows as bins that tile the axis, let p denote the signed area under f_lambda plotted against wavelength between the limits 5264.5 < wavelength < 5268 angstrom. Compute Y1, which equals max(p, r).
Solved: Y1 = 108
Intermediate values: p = 80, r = 108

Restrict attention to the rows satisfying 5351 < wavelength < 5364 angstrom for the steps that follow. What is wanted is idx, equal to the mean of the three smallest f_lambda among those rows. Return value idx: 25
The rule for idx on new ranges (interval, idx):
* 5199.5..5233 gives 19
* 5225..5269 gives 23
